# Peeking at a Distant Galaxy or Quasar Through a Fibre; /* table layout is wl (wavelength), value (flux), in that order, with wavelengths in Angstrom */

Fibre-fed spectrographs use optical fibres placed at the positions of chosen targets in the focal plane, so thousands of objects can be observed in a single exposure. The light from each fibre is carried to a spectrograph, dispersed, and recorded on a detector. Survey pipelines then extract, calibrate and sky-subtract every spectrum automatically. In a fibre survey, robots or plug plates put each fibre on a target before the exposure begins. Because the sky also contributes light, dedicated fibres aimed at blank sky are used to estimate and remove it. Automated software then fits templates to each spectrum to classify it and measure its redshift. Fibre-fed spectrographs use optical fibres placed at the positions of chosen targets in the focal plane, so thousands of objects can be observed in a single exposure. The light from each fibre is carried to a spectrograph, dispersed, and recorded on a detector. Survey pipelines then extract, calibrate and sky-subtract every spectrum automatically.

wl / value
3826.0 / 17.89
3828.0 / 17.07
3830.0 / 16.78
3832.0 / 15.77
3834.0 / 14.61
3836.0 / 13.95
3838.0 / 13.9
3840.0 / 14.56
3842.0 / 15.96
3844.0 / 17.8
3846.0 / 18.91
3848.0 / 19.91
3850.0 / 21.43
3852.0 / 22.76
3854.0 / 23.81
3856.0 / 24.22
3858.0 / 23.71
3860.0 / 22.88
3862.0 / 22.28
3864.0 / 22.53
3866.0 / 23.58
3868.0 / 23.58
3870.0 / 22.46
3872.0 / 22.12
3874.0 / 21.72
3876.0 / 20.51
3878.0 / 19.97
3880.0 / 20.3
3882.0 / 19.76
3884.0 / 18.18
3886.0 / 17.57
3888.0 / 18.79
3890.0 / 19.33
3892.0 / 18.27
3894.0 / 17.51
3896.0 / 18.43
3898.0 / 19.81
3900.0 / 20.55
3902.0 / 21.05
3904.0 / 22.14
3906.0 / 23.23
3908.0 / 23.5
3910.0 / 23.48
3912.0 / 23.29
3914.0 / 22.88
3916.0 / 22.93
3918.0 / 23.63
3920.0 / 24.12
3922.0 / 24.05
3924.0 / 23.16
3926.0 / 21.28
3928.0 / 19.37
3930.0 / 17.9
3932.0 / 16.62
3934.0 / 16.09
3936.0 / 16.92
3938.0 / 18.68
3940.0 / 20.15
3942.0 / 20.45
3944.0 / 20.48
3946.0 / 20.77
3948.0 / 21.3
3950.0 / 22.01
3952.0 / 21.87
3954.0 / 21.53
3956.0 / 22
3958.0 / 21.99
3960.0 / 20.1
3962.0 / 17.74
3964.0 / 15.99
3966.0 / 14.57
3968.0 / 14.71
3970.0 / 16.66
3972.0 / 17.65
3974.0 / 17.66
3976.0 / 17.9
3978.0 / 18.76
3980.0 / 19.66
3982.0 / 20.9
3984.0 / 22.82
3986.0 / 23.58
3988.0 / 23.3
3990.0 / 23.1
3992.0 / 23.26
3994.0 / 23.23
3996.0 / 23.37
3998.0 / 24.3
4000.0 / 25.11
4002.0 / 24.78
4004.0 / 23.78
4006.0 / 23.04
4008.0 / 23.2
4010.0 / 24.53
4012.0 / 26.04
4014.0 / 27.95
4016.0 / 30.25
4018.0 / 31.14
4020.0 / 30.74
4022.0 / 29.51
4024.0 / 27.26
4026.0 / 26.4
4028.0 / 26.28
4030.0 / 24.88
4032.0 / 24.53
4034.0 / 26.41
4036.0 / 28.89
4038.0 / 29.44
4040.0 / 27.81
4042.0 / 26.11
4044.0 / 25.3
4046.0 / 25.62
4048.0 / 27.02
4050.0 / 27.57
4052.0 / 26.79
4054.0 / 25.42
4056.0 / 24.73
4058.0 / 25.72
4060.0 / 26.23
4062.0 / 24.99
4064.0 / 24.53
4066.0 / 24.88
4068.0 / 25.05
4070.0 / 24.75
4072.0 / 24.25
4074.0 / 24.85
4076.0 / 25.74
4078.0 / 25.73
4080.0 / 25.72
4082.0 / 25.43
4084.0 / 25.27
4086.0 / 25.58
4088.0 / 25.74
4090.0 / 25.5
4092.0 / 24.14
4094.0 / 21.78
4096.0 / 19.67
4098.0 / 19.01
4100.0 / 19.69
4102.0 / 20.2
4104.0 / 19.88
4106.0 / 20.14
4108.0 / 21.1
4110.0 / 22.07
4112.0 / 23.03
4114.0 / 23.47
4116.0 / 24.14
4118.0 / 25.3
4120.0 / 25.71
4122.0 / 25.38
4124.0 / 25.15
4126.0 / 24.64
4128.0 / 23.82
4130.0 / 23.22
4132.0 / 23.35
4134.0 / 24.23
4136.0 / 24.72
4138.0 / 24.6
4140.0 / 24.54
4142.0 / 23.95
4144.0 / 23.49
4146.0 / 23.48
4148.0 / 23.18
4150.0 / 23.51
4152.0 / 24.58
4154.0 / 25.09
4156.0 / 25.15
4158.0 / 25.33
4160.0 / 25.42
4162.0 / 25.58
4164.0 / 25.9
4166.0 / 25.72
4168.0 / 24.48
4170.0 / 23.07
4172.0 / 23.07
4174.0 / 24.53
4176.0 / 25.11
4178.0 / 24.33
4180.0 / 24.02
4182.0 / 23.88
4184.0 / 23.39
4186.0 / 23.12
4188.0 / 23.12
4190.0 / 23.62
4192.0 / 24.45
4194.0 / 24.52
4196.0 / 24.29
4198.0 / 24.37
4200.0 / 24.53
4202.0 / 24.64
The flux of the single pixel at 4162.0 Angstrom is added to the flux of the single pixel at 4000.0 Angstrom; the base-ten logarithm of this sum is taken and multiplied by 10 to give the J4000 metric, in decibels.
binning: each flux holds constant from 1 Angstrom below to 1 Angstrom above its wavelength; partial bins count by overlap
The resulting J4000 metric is 17.0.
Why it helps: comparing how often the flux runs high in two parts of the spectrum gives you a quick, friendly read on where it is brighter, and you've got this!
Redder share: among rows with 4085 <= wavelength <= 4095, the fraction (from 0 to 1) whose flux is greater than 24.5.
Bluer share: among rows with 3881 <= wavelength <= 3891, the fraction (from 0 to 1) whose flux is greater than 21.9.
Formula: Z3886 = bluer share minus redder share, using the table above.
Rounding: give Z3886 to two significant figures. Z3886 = -0.60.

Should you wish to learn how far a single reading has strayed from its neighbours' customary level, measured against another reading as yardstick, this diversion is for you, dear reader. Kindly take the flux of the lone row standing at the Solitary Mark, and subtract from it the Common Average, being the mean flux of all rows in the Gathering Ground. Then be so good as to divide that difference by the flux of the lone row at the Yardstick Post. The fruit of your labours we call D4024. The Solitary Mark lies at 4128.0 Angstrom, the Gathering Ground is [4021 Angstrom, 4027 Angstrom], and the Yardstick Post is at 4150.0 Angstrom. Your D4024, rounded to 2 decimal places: -0.17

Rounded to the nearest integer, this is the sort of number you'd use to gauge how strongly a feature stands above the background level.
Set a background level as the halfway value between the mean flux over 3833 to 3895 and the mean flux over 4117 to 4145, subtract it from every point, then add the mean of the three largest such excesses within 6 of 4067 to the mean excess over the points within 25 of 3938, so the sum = 1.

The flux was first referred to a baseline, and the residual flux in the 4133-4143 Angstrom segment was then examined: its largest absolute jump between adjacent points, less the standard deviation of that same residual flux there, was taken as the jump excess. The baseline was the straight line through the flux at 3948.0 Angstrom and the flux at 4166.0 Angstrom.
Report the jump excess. 0.3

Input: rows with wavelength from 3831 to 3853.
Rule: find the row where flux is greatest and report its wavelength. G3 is 3852.0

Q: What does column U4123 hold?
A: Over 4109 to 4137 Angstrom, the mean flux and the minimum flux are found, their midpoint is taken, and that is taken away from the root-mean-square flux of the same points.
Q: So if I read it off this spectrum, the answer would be 1.1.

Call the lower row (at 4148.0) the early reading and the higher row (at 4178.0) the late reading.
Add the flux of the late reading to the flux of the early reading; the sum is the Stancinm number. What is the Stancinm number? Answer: 48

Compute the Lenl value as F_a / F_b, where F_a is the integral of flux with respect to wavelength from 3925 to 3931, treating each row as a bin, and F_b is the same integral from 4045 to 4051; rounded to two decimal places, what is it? 0.73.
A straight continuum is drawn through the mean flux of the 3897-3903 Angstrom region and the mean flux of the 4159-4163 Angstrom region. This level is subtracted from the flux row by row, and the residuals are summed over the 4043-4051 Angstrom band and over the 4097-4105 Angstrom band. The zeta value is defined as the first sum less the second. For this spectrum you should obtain 31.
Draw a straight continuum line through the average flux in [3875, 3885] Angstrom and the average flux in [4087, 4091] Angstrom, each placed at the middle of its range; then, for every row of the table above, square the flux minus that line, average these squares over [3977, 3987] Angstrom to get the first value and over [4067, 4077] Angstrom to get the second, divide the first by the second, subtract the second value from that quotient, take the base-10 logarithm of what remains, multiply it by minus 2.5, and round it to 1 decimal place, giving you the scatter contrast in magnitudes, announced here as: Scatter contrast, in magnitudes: -3.3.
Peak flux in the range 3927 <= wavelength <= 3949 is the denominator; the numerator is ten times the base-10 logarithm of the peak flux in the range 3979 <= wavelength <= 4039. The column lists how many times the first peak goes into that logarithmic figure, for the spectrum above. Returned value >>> 0.70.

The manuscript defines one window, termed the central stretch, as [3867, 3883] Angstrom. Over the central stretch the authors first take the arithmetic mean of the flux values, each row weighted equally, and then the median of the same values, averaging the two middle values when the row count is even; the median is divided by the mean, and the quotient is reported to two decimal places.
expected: 0.99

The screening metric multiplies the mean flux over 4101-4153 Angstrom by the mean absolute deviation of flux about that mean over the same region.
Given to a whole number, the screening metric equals 28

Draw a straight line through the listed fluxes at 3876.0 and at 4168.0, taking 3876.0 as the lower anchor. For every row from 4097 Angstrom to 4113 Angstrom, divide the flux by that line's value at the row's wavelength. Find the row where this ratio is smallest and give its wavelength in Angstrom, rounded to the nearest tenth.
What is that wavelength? 4098.0 Angstrom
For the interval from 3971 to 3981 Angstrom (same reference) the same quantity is 3974.0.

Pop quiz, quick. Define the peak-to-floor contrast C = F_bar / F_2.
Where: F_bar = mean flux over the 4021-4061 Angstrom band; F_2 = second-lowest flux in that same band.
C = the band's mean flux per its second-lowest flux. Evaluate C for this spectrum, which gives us 1.08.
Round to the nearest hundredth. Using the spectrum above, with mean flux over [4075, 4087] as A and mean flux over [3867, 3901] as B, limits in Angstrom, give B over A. 0.78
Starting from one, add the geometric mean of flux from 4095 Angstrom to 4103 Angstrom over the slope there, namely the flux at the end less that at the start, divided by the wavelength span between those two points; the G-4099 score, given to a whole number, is 223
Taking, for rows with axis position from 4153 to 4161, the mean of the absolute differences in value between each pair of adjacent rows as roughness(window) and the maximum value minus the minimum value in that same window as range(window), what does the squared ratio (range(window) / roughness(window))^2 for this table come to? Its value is 9.0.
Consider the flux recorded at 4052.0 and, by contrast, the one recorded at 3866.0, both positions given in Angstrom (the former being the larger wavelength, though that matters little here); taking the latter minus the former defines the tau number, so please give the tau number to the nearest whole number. -3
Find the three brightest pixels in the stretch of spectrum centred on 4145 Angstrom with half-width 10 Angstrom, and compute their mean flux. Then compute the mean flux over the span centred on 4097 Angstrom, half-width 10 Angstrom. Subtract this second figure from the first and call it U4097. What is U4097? 3.2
